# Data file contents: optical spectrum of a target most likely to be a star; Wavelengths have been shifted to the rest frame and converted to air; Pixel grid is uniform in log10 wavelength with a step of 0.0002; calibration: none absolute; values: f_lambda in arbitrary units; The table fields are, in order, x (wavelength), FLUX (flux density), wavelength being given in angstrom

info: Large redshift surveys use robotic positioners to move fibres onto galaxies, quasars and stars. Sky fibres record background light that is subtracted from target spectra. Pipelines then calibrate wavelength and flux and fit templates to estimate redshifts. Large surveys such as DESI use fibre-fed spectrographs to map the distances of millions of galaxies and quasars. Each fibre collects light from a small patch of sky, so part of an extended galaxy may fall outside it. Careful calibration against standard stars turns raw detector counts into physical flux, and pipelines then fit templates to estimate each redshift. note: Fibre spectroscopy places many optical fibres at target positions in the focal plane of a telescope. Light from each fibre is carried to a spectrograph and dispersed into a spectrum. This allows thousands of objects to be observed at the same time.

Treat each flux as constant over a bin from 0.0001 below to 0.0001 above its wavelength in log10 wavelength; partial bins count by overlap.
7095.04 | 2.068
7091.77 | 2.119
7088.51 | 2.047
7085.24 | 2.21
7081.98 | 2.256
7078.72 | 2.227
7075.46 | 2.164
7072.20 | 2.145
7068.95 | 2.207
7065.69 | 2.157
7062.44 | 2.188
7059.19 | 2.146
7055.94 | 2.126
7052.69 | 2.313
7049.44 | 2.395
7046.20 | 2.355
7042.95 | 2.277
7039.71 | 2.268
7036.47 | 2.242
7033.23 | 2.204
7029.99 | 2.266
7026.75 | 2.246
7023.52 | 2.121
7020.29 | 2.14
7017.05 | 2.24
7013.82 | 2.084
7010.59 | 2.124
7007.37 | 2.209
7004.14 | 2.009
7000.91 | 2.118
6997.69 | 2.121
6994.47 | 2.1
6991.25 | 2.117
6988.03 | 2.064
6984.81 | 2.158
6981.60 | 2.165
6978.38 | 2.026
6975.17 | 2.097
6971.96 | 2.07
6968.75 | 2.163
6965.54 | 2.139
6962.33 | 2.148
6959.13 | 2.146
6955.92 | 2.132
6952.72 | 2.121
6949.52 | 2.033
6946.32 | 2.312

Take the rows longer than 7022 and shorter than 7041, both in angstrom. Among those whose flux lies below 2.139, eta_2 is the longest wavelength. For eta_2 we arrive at 7023.52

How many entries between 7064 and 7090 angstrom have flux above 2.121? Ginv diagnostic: 7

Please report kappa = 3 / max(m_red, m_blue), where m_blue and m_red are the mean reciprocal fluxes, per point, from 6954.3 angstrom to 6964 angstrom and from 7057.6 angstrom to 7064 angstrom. 6.43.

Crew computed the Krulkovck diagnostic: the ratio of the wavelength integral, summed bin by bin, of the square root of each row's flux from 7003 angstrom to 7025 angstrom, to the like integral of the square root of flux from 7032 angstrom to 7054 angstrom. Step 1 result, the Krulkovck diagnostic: 0.96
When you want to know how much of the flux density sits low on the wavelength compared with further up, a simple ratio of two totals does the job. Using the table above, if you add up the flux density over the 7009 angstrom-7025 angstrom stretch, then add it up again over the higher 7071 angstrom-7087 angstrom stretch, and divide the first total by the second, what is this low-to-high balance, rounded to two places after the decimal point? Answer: 0.97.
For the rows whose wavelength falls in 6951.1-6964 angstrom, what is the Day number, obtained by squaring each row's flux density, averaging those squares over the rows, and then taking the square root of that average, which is 2.14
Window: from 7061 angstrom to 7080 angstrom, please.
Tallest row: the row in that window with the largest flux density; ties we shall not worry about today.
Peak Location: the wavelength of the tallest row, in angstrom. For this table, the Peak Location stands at 7078.72 angstrom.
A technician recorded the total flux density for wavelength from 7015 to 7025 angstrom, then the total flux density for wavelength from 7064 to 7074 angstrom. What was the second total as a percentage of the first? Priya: 100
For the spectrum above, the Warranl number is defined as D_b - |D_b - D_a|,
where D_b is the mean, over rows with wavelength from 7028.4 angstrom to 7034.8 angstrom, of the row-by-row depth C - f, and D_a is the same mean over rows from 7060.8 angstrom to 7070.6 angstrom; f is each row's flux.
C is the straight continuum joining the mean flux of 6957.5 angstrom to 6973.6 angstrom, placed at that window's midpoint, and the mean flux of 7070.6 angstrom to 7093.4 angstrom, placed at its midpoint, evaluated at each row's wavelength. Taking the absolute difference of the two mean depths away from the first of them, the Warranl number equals -0.14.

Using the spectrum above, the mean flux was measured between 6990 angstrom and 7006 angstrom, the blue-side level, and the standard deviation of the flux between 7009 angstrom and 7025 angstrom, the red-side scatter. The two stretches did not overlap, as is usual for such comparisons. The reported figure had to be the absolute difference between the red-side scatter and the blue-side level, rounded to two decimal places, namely 2.04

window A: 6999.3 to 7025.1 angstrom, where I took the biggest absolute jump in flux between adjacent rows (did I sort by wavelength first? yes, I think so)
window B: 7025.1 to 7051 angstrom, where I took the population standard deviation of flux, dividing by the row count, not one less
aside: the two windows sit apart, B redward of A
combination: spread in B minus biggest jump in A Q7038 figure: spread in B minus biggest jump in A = -0.14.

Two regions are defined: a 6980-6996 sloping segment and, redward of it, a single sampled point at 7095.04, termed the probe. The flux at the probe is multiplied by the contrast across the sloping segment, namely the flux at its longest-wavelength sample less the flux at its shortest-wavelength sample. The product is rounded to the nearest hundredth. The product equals -0.13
